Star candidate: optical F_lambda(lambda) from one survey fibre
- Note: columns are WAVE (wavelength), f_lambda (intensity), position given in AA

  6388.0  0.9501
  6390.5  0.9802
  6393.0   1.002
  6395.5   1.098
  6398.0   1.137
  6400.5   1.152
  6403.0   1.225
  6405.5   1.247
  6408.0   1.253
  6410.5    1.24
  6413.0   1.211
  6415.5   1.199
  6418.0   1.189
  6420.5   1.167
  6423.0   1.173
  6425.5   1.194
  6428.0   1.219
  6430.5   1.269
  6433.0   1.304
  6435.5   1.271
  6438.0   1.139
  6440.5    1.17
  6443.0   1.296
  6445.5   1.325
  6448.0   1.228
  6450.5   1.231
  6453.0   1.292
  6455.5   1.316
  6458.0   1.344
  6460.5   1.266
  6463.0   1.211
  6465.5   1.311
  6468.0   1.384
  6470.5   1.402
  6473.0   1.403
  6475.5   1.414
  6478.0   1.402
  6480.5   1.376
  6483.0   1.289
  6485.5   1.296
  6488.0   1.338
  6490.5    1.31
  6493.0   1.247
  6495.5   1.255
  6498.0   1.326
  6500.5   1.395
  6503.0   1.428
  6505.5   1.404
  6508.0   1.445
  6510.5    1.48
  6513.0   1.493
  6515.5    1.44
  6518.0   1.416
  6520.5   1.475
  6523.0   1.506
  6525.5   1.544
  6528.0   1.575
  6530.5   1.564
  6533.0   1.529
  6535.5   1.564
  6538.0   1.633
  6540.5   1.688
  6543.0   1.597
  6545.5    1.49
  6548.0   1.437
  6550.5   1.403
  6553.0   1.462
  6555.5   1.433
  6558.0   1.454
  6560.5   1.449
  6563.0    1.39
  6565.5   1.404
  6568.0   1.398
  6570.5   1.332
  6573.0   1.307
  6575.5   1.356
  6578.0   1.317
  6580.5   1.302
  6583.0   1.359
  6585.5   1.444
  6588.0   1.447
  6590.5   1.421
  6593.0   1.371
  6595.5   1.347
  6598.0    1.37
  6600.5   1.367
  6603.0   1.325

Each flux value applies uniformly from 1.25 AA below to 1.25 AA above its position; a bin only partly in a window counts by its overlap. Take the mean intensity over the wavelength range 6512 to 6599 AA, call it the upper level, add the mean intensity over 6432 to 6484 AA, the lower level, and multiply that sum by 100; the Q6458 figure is 275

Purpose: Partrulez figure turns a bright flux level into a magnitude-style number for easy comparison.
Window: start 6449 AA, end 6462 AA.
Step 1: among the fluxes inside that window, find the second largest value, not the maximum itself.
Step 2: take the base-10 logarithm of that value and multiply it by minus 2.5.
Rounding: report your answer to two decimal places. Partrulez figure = -0.30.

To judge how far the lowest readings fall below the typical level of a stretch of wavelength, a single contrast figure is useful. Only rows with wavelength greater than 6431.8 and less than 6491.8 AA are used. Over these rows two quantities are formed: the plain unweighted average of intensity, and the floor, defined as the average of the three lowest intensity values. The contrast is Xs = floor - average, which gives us -0.132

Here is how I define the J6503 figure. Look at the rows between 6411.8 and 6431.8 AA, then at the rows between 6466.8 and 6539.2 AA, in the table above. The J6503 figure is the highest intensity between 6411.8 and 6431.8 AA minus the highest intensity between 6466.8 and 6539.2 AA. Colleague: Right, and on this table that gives -0.36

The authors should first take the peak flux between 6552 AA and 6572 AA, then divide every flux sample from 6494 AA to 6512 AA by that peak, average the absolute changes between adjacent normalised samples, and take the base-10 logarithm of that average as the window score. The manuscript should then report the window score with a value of -1.51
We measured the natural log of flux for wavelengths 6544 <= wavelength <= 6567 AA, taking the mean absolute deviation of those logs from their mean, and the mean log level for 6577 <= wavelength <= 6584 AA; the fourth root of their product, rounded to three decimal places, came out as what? 0.265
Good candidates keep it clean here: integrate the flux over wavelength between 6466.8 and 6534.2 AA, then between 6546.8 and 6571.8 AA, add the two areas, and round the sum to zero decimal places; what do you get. 131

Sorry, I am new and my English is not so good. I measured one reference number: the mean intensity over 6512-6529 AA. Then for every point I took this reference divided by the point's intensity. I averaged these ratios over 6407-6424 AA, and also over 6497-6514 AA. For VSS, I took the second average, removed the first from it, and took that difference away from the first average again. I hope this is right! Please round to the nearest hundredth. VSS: 1.43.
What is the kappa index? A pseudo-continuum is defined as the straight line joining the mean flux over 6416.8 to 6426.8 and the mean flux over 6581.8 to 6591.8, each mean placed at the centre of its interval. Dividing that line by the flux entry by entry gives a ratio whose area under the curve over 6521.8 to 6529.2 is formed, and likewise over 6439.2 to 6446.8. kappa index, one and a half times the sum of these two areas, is 20.5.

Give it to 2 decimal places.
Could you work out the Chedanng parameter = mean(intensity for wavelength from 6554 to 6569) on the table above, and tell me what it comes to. 1.42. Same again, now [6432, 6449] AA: 1.25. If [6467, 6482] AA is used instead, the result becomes 1.40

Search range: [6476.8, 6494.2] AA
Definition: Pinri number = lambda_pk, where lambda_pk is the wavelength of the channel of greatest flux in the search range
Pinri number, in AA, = 6478.0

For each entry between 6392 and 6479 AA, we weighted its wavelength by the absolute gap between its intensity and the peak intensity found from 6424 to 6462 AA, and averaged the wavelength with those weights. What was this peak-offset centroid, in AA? 6424.5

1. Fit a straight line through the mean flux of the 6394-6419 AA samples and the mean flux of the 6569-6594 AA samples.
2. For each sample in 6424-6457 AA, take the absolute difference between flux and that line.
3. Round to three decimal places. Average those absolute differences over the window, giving 0.050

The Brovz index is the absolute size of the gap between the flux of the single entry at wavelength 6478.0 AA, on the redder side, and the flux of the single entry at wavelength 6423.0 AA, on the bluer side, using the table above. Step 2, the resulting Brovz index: 0.23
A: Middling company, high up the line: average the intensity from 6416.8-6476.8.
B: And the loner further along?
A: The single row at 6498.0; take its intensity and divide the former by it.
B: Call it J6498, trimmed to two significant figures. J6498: 0.96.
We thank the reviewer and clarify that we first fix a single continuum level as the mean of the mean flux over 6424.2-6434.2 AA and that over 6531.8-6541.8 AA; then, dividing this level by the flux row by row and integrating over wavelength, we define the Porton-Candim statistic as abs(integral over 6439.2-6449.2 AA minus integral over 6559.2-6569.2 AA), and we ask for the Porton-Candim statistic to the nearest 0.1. 1.3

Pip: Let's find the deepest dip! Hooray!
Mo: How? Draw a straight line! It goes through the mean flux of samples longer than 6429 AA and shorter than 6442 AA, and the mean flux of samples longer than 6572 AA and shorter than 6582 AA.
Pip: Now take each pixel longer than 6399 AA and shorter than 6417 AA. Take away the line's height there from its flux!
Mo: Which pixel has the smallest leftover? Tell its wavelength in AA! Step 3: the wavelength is 6400.5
